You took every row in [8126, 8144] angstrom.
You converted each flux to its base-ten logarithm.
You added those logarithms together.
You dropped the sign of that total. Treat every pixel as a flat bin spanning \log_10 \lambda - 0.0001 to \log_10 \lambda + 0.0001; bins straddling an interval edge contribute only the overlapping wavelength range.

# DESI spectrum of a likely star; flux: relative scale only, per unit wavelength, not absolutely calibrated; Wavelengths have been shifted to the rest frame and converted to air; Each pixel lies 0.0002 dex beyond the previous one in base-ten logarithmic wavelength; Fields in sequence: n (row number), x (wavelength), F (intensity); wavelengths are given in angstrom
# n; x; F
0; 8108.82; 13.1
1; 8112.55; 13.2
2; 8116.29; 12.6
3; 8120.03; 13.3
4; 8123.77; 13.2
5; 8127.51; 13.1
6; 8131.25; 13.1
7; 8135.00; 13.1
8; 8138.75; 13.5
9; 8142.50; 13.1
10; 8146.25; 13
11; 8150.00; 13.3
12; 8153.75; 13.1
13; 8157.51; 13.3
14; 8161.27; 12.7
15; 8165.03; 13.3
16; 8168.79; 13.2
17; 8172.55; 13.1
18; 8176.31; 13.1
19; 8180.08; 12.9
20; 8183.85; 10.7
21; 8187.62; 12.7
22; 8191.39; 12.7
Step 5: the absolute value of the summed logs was 5.6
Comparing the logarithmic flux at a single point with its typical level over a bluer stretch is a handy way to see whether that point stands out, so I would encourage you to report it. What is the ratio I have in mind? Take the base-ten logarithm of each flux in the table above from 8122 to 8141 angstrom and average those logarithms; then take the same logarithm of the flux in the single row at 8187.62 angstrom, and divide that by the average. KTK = 0.99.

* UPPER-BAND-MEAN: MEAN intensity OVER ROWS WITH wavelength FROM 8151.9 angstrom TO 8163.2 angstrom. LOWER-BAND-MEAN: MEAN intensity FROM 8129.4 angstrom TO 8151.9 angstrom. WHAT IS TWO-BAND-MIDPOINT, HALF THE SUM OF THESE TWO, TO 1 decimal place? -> 13.1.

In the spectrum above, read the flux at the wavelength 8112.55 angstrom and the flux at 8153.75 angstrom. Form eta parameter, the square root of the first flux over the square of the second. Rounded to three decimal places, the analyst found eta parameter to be 0.277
